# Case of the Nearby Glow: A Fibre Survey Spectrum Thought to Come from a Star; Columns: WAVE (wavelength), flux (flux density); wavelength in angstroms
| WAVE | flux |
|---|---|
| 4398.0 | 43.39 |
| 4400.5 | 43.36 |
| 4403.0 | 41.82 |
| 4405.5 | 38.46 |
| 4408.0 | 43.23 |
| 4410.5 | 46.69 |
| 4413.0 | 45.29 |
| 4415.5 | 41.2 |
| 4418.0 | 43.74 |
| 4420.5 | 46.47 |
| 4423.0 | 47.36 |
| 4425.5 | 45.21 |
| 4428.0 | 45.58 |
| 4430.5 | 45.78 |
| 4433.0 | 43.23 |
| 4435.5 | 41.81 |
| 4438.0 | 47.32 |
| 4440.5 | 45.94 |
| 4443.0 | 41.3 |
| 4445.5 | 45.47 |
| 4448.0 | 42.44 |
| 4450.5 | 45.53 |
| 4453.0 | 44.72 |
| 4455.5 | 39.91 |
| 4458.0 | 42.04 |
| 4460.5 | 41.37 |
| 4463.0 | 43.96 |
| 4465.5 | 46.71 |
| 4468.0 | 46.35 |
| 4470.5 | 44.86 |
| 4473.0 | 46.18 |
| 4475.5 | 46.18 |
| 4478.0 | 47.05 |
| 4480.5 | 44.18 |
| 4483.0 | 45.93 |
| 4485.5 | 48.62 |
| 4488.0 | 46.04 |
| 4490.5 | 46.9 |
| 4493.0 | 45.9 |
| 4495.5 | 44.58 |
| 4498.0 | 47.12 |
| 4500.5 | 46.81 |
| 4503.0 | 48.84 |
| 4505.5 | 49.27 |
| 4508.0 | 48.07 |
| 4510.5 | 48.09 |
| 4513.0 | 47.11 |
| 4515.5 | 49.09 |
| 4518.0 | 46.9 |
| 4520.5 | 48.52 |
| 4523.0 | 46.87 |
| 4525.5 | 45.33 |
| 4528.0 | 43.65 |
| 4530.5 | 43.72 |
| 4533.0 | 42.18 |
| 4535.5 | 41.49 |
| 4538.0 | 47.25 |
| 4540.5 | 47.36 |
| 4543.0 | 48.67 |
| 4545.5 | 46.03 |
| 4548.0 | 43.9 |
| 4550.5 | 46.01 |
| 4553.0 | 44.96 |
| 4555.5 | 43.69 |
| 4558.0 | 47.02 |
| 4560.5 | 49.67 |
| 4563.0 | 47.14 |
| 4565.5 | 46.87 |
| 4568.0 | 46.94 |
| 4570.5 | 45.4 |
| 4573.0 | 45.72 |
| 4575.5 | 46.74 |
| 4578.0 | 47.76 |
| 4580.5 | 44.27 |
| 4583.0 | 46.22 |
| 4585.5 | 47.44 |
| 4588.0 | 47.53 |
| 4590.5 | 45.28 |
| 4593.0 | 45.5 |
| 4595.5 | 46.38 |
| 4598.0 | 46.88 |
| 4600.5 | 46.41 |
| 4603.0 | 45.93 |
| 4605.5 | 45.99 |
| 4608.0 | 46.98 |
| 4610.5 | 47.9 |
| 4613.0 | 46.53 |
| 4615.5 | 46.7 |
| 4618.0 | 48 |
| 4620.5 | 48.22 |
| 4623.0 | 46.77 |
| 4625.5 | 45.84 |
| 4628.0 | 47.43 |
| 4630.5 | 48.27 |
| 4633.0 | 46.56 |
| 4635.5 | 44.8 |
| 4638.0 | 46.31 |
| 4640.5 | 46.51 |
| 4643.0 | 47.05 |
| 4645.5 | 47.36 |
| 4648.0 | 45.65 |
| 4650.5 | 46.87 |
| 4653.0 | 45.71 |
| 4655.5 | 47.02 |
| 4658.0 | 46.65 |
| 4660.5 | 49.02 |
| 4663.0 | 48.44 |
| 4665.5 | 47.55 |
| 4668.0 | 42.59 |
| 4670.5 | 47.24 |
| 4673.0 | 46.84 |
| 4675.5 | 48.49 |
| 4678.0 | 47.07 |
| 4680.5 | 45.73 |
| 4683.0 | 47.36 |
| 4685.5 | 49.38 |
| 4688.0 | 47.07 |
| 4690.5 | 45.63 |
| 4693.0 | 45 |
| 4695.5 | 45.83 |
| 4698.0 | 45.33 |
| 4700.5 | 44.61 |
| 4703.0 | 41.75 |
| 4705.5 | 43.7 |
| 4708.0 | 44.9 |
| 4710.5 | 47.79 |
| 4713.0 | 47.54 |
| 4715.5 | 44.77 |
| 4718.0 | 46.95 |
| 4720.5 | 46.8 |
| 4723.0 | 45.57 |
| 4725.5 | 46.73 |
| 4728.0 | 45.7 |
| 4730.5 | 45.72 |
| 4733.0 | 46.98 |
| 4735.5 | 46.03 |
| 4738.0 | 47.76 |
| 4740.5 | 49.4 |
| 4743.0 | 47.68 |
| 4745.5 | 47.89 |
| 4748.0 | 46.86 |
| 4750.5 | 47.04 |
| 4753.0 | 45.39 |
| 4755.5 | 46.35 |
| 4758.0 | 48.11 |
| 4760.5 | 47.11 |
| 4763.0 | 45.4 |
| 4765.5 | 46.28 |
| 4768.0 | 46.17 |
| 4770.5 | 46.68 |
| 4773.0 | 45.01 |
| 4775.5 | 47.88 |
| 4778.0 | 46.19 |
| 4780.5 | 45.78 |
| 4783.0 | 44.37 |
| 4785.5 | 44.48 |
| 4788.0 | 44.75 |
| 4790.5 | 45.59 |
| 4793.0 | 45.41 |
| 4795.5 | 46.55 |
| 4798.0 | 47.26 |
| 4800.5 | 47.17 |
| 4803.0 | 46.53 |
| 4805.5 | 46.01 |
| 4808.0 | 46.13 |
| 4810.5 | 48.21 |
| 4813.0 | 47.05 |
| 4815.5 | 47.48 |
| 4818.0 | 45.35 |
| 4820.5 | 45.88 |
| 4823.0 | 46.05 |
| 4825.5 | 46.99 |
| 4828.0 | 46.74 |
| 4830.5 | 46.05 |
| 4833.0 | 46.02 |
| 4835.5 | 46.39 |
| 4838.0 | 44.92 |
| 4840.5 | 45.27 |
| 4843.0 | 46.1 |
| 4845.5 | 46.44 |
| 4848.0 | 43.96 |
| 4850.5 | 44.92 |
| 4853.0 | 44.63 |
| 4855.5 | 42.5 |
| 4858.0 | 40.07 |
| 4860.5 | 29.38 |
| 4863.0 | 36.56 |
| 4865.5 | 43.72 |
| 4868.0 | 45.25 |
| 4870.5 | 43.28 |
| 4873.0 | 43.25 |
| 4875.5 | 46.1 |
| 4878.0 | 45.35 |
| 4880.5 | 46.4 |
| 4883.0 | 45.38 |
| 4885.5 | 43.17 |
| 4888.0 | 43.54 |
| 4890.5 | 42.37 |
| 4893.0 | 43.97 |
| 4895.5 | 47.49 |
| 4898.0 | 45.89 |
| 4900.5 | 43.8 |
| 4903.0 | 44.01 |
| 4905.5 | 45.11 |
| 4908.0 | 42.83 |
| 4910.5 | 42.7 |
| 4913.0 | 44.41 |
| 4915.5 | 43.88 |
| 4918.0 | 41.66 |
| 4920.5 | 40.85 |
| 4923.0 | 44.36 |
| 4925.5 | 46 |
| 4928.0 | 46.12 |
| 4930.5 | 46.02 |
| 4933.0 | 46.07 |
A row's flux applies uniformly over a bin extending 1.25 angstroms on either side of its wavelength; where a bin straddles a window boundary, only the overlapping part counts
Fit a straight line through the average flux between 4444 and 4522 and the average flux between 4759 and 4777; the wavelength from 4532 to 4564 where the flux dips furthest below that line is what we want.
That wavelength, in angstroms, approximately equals 4535.5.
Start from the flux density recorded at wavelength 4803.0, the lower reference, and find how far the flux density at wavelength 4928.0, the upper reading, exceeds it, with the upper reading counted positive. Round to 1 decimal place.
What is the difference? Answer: -0.4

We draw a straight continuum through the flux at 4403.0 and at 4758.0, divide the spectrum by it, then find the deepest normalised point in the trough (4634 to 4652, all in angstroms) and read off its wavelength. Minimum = 4635.5 angstroms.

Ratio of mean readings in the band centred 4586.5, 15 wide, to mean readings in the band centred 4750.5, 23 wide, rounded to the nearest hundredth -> 0.97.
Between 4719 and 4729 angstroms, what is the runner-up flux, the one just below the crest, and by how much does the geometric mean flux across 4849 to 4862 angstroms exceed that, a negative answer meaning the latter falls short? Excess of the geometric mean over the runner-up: -7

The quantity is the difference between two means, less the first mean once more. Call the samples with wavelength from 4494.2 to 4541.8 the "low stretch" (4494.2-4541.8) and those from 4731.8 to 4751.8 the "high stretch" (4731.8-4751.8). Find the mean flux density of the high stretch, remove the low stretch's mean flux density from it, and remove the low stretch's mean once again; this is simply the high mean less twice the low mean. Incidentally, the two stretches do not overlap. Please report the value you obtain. -45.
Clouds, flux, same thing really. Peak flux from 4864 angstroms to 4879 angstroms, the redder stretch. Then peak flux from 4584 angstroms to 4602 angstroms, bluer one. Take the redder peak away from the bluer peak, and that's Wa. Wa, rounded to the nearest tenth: 1.4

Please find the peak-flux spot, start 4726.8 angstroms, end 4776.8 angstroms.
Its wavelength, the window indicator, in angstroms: 4740.5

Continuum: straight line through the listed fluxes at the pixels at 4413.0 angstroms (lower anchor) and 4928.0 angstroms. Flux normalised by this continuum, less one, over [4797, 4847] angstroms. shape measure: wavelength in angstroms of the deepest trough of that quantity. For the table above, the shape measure 4838.0 angstroms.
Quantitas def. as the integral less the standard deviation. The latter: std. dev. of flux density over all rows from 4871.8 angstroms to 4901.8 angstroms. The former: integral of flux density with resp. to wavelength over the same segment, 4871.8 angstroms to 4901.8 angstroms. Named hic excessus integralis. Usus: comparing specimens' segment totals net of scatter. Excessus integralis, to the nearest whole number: 1340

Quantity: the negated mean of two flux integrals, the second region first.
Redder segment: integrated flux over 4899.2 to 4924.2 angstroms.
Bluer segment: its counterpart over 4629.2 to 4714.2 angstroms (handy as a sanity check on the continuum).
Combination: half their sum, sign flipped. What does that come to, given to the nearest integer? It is -2514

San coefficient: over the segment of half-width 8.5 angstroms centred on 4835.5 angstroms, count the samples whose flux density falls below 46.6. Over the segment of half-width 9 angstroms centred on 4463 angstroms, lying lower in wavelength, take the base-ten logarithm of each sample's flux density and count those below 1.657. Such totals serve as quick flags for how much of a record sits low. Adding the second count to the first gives 11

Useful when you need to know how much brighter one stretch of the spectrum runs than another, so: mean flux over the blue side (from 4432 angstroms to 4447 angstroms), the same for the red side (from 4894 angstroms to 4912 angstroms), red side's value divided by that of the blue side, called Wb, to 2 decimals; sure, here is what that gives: 1.01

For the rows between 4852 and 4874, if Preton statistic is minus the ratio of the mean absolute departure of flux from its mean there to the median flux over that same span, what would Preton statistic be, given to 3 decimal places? -0.087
